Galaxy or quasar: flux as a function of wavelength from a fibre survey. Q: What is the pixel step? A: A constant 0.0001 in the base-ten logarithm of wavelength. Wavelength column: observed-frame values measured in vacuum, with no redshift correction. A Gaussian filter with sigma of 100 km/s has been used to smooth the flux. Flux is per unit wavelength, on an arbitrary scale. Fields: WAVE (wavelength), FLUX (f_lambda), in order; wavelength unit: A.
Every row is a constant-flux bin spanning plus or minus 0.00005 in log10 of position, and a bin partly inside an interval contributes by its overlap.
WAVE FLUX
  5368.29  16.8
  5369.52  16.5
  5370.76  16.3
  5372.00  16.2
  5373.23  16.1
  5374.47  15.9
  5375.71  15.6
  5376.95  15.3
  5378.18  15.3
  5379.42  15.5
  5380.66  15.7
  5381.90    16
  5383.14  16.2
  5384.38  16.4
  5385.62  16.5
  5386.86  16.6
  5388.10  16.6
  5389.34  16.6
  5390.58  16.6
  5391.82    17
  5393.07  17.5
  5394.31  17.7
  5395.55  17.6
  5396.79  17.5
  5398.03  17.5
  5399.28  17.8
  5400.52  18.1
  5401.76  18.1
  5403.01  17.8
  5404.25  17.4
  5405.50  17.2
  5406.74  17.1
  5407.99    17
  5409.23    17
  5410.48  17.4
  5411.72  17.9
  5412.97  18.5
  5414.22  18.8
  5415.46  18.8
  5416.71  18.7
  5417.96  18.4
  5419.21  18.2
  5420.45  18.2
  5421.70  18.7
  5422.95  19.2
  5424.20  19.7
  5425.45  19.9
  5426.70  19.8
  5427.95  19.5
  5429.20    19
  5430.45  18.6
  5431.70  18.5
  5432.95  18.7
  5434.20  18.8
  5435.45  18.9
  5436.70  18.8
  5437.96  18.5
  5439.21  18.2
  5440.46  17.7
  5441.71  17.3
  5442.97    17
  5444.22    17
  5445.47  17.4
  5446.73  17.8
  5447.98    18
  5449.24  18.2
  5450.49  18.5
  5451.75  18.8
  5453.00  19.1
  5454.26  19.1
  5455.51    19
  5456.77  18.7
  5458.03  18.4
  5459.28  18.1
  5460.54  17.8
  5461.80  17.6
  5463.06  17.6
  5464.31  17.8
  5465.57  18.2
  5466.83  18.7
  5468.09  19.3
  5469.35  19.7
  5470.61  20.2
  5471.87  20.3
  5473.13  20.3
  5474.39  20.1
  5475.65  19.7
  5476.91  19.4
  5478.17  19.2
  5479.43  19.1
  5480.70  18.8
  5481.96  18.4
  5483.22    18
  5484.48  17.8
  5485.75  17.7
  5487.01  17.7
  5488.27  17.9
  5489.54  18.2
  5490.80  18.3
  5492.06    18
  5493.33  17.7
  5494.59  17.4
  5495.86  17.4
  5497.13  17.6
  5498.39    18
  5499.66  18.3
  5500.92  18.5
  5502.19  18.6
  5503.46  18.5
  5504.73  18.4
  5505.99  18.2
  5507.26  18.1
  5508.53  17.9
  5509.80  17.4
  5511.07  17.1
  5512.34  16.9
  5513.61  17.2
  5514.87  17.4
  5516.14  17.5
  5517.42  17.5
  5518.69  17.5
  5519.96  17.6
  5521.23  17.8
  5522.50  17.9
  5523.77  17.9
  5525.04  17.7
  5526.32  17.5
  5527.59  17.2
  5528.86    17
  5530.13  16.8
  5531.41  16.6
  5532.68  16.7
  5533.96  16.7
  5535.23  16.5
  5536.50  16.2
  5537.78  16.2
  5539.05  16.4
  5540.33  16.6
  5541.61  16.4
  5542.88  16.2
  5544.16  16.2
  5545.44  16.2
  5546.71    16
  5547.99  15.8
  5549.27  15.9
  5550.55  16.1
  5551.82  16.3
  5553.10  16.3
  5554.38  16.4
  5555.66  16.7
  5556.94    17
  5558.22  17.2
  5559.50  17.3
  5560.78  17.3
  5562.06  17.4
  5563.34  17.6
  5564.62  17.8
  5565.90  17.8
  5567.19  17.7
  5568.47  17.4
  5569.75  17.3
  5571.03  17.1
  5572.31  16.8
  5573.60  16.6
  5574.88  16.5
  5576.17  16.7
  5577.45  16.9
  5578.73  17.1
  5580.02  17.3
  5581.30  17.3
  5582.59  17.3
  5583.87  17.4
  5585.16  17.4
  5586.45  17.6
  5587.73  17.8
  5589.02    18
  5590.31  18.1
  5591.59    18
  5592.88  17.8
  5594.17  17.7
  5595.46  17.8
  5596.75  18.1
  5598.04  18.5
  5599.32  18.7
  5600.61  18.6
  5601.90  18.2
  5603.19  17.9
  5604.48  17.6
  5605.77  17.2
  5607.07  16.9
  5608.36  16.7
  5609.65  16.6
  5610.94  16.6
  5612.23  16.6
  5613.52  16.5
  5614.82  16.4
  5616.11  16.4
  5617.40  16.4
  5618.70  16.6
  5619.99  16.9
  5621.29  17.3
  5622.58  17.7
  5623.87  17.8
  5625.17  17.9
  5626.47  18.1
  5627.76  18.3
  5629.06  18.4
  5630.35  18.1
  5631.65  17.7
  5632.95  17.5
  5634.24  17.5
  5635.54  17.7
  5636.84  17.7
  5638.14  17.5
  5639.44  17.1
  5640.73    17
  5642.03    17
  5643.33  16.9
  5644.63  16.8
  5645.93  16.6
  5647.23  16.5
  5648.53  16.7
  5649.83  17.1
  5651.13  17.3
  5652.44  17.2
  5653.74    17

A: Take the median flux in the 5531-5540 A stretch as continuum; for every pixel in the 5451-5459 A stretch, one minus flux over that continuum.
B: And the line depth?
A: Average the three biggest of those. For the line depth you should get -0.13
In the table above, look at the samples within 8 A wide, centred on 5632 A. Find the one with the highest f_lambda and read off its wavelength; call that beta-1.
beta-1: 5629.06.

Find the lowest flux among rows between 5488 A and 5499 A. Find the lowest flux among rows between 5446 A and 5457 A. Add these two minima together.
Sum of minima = 35.2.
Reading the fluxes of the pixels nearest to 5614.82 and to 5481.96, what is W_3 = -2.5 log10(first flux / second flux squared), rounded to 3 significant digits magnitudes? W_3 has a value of 3.29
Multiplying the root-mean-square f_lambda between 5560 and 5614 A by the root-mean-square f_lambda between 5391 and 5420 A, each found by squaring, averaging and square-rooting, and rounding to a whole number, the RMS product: 310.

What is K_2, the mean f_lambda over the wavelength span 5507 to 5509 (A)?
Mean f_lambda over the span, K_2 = 18.0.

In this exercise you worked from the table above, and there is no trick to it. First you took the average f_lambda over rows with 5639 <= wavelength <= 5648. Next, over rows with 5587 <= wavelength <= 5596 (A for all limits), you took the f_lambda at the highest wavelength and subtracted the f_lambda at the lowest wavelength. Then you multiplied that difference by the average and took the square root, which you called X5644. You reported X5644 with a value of 0.0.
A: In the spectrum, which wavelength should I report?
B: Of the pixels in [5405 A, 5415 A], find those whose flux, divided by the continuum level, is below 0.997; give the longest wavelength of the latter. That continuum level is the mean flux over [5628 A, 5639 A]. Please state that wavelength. 5410.48 A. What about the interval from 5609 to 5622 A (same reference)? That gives 5621.29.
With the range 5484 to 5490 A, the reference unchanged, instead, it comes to 5487.01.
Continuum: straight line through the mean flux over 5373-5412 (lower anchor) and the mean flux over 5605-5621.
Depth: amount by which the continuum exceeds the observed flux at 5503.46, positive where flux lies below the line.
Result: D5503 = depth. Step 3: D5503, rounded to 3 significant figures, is -1.76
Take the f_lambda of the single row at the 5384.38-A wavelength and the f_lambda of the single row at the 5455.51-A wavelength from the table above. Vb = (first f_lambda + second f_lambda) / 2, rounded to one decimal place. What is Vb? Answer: 17.7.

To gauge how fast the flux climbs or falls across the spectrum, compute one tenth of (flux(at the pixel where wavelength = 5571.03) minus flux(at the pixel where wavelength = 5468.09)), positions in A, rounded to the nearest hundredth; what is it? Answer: -0.22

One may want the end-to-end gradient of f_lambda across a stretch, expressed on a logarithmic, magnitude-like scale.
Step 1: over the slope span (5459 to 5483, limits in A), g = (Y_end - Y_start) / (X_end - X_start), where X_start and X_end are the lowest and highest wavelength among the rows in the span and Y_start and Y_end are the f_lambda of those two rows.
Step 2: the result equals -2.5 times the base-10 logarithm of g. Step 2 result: 4.70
